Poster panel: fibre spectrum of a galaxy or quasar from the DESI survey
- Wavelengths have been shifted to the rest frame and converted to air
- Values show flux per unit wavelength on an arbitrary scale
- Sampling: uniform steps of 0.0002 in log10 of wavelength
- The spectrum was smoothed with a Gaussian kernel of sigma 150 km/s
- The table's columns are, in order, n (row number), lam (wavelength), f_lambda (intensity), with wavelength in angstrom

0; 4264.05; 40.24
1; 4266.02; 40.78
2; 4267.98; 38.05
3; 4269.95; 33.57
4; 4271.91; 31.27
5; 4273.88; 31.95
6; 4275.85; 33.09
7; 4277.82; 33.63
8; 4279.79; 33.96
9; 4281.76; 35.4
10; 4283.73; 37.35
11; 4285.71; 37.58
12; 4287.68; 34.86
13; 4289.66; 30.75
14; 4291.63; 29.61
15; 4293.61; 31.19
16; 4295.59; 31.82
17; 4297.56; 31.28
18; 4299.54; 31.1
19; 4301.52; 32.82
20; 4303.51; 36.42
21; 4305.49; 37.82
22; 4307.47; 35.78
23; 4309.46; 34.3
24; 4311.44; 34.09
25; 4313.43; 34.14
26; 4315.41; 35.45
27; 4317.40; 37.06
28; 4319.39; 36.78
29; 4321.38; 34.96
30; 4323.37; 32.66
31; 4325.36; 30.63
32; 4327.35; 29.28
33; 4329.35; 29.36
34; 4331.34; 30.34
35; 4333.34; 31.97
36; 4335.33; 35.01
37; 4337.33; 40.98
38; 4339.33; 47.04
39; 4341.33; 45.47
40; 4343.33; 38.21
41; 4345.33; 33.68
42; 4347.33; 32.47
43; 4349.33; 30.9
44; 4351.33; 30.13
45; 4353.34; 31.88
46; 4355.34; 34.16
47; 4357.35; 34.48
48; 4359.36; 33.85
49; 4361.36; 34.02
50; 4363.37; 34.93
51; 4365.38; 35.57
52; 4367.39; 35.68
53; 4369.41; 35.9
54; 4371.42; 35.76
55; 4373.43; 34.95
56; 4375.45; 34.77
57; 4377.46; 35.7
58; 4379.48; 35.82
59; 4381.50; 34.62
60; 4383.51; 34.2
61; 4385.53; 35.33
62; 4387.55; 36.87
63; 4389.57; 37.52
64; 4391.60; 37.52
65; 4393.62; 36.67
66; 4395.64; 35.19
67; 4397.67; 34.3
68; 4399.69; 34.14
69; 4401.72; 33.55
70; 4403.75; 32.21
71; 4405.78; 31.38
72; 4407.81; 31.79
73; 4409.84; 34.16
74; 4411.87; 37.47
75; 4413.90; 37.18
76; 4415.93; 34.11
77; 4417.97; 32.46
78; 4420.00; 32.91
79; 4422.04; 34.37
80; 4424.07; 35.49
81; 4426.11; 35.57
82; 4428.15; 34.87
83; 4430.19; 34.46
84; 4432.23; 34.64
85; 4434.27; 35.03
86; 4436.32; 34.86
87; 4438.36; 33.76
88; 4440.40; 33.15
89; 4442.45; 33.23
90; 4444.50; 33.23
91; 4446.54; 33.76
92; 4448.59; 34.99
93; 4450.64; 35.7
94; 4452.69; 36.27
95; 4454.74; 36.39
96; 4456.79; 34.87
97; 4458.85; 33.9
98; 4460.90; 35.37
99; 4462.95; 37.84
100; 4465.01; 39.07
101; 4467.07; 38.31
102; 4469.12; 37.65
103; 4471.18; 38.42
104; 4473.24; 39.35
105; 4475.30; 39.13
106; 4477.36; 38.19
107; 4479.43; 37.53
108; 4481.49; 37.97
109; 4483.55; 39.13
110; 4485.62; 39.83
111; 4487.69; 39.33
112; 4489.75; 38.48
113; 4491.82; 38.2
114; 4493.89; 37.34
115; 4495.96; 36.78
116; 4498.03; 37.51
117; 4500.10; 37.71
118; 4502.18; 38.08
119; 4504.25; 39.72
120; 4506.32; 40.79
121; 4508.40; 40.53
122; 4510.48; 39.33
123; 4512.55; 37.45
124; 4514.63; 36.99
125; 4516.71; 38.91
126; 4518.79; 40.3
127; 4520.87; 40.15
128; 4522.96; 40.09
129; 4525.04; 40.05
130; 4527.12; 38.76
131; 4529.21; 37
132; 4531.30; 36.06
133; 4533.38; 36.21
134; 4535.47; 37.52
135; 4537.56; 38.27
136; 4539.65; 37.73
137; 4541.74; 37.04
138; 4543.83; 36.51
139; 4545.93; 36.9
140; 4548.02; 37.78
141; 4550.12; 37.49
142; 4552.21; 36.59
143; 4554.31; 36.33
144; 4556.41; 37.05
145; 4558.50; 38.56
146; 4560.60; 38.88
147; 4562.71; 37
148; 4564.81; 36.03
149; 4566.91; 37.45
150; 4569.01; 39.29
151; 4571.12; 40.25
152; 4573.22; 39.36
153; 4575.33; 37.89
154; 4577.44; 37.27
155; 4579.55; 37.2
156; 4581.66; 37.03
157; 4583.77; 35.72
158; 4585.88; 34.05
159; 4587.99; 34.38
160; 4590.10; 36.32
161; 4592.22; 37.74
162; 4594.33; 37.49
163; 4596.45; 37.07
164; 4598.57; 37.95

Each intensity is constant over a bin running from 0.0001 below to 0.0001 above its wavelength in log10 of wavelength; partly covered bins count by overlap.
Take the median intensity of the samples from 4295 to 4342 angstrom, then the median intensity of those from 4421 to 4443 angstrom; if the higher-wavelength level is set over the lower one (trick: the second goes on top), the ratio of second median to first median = 1.01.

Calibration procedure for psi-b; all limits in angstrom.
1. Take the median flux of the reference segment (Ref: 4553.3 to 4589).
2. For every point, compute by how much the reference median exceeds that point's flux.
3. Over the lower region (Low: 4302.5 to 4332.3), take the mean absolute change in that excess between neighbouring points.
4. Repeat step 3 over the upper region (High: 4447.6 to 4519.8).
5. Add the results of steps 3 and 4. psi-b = 2.1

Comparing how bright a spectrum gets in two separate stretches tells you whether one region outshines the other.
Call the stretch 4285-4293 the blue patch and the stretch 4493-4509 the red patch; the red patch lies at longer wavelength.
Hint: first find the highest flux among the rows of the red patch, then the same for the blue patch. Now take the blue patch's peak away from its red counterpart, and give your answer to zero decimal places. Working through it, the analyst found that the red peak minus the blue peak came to 3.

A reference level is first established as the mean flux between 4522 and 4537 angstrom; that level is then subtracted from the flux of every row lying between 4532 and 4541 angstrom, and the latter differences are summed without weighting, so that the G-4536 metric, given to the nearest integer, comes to -2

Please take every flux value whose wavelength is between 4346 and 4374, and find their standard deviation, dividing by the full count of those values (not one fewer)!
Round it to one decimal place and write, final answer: 1.8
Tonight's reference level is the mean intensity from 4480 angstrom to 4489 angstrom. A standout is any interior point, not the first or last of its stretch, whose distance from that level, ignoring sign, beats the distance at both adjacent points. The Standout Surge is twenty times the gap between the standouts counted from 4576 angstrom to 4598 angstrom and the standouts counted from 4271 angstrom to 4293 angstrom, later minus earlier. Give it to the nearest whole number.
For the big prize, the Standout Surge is 20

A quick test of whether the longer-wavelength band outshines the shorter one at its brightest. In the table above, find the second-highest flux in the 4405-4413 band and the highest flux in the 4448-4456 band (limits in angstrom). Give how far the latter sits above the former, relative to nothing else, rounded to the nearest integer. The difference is 2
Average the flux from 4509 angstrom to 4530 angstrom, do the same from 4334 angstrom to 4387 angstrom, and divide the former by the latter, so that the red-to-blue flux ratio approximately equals 1.09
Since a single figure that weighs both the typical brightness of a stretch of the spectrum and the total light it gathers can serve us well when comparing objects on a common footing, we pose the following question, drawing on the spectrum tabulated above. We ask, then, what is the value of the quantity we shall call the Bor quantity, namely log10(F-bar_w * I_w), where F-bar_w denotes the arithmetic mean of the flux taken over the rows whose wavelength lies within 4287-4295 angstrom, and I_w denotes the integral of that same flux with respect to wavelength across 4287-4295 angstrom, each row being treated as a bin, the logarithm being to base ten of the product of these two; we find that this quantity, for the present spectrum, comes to 3.90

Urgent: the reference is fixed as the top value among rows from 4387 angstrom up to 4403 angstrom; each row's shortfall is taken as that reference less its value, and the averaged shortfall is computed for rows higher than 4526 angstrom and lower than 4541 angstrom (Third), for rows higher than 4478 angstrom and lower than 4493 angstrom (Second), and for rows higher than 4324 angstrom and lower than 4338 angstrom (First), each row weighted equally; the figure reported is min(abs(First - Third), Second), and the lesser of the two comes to -1.1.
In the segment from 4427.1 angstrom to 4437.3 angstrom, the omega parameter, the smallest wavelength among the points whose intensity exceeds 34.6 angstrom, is 4428.15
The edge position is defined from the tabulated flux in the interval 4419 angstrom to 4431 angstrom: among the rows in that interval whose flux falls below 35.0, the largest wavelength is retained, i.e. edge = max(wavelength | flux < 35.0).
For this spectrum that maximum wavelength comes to 4430.19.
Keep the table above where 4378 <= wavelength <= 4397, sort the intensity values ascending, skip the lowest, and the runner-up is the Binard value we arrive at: 34.62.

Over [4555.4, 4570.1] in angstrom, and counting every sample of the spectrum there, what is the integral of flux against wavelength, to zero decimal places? 555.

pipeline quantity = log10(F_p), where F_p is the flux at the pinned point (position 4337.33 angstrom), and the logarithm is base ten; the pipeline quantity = 1.61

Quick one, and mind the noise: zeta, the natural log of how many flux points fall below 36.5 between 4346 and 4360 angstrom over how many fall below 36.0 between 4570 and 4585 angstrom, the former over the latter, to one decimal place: 1.9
